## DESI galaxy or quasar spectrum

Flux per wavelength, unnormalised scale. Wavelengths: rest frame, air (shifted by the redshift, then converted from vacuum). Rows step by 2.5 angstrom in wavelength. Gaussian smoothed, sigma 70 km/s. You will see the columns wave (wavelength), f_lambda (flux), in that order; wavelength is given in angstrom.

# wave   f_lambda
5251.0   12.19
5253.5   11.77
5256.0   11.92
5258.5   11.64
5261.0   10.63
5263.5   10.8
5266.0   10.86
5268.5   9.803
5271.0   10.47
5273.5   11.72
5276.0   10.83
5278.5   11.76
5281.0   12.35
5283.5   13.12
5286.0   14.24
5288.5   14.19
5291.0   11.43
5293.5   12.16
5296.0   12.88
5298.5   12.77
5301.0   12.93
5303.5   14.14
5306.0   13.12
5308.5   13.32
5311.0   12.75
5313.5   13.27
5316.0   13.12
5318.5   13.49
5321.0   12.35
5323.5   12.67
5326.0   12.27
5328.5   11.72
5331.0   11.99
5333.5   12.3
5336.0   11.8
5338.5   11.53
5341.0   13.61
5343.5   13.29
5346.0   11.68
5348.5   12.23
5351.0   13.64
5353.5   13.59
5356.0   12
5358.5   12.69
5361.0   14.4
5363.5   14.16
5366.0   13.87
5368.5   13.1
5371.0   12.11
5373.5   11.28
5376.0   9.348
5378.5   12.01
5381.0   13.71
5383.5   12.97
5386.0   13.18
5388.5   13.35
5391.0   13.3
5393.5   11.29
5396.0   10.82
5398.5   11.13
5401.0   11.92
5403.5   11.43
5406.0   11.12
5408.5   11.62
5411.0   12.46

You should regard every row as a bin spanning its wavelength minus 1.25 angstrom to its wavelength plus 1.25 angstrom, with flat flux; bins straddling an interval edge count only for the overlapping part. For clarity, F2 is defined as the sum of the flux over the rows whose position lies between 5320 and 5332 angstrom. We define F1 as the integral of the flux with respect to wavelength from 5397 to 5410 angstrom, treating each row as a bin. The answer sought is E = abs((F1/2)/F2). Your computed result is 1.22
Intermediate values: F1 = 149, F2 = 61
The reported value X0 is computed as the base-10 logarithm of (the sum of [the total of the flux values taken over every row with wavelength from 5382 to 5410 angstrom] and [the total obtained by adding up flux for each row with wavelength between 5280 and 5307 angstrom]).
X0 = 2.44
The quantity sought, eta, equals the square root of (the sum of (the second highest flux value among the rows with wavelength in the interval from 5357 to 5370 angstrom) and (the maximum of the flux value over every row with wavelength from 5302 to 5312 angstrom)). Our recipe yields 5.32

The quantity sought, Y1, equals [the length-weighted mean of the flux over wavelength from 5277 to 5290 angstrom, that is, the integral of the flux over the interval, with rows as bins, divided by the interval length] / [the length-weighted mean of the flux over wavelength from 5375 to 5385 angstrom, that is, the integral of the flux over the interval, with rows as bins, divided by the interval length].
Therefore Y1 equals 1.078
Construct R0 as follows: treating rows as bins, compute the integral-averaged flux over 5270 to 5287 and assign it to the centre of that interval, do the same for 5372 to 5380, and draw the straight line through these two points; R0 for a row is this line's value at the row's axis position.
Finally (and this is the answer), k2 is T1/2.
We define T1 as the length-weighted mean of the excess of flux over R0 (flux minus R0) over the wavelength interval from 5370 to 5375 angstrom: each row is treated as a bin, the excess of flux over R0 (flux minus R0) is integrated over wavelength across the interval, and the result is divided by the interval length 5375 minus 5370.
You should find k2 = 0.3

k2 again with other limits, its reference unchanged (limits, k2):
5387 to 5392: 1.2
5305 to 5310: 0.7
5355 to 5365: 1.1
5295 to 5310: 0.7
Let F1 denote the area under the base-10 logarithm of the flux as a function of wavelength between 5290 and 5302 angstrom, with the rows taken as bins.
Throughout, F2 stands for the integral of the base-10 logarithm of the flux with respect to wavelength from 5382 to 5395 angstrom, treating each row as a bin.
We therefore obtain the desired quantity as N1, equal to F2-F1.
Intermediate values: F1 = 13.1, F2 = 14.4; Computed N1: 1.2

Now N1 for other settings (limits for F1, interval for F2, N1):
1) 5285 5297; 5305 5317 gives 0.1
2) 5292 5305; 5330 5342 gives -1.4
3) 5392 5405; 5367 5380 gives 0.1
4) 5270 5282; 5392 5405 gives 1.0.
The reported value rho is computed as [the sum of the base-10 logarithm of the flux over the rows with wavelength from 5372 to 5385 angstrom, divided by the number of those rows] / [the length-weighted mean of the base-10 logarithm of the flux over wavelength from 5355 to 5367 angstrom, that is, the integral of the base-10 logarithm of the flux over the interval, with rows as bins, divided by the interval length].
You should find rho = 0.95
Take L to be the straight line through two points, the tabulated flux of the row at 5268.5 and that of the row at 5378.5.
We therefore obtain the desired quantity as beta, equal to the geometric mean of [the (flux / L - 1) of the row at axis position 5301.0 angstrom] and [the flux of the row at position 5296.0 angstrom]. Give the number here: 1.7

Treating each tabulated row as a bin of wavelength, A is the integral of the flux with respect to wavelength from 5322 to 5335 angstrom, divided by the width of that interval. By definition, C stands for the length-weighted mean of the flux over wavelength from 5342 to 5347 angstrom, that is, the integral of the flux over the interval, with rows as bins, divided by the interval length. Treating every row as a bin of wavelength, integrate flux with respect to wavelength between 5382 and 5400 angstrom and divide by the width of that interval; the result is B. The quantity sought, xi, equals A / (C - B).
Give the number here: 44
